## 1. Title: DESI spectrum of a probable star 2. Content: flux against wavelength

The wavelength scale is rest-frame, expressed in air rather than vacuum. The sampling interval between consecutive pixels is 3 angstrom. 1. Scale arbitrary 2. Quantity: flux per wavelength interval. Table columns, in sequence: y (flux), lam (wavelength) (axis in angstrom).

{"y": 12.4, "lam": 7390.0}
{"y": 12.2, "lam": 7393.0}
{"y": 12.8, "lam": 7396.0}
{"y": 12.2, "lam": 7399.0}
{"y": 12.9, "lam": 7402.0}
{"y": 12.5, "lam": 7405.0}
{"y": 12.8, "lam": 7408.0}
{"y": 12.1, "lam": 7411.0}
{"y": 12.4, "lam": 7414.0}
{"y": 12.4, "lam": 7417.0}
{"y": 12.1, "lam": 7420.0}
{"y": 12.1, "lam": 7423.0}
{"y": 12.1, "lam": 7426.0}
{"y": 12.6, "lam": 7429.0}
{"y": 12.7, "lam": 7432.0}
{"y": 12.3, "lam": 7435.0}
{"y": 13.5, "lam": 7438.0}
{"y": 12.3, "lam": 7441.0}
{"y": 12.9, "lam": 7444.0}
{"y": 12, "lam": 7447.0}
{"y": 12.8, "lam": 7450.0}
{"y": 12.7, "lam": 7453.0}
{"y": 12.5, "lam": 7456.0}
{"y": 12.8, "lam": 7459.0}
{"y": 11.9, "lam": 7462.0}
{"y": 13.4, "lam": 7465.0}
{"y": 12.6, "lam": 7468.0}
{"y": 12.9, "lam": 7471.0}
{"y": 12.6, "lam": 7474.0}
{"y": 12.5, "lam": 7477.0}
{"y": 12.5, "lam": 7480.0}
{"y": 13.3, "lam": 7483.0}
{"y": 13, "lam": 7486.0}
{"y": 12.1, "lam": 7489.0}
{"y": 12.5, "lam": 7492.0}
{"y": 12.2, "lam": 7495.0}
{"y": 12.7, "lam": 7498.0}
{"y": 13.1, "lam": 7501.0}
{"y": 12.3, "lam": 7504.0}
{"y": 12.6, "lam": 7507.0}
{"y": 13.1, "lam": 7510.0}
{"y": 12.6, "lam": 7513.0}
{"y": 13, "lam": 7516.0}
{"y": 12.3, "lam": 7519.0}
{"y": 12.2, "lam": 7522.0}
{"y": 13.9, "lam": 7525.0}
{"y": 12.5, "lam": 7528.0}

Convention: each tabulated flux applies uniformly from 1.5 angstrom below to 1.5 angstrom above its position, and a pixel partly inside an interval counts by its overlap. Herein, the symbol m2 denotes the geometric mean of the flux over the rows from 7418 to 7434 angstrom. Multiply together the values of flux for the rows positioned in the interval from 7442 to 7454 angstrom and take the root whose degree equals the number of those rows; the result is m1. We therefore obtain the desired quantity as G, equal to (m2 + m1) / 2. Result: 12.5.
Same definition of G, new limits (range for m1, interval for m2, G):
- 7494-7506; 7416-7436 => 12.4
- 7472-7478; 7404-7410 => 12.6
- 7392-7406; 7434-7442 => 12.6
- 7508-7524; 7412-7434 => 12.5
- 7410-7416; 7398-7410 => 12.4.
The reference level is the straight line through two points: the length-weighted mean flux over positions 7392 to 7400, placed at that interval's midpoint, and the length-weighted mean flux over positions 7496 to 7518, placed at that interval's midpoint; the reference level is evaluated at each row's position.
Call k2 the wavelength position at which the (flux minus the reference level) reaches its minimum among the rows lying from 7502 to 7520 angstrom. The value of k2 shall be 7519.0 angstrom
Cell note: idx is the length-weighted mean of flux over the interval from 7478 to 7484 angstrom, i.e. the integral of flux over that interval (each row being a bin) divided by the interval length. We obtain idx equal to 12.8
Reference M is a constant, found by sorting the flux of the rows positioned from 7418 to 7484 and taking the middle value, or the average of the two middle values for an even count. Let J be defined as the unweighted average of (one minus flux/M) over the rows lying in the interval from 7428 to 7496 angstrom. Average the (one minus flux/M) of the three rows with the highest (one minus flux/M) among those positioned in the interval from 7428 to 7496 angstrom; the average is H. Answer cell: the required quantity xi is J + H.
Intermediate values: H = 0.048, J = -0.003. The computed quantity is 0.04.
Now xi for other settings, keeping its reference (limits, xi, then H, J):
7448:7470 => 0.02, 0.021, -0.006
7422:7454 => 0.05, 0.042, 0.004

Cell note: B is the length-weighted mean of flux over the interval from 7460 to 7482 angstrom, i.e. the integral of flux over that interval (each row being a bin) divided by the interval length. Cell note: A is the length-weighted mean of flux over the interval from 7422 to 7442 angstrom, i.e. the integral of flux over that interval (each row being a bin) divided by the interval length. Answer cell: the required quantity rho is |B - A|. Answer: 0.118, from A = 12.5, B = 12.6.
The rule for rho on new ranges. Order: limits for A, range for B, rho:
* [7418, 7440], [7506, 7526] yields 0.313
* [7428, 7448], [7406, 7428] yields 0.332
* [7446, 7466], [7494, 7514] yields 0.090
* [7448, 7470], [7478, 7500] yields 0.039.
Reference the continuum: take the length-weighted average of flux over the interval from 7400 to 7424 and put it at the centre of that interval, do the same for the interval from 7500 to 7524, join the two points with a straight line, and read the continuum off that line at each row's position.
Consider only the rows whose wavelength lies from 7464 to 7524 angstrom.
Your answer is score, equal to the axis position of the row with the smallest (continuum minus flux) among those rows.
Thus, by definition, 7465.0 angstrom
